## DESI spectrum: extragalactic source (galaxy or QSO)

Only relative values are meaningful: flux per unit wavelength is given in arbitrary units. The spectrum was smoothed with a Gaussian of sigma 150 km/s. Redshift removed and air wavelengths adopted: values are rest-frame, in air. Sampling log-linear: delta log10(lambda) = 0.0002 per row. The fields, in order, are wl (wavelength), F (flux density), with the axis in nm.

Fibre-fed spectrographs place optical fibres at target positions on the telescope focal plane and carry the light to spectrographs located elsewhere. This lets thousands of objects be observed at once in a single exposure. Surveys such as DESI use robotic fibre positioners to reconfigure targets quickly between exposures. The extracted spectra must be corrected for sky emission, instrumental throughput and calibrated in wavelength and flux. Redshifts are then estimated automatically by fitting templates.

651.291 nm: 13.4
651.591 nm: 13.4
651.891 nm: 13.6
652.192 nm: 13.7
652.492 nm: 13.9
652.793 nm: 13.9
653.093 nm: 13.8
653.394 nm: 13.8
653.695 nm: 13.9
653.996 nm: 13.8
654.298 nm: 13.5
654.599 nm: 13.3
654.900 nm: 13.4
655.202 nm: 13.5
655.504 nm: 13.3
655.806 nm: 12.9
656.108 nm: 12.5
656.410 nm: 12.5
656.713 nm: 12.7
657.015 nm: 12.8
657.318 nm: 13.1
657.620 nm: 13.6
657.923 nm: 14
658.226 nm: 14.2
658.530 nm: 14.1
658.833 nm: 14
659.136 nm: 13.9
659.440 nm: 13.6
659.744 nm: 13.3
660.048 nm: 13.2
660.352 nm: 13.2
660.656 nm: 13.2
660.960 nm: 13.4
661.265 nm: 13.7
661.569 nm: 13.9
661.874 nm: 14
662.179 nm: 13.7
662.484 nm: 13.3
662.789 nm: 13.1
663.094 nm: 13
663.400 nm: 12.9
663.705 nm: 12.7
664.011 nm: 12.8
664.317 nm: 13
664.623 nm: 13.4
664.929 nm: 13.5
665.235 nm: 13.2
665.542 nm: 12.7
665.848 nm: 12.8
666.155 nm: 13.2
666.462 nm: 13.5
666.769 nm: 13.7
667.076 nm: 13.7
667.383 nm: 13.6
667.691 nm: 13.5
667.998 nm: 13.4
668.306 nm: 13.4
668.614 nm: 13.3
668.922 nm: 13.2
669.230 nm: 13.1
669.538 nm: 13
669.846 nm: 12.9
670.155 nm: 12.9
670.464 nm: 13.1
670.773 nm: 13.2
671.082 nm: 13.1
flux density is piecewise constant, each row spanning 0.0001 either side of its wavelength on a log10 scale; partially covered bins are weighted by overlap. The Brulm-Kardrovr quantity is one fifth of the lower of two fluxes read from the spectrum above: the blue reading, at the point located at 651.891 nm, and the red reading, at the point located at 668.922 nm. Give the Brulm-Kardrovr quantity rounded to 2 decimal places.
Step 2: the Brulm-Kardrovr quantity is 2.64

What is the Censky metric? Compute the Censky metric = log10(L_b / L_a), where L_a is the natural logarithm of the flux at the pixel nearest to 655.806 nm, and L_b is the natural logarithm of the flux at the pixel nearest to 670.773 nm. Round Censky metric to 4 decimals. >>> 0.0039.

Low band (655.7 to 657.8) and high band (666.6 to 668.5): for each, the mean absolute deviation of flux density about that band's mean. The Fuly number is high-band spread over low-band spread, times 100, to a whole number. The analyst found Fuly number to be 41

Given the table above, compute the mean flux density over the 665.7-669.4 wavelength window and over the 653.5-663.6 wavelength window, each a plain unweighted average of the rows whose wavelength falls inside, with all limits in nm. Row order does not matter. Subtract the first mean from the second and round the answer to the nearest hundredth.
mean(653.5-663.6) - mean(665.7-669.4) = 0.04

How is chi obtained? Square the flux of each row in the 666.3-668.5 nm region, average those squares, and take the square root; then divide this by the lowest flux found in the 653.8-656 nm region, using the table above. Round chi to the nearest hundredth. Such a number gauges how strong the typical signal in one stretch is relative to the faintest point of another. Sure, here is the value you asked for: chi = 1.05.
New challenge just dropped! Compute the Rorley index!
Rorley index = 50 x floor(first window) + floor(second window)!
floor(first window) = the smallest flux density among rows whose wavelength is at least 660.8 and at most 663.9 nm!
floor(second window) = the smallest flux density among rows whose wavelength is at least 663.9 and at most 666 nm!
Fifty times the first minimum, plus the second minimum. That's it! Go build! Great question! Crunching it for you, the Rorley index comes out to 648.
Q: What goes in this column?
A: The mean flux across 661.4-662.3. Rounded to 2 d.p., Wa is 13.87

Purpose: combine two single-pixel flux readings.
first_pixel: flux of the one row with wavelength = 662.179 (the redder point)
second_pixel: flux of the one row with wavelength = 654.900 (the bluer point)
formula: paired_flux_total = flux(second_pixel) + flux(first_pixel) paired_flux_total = 27.1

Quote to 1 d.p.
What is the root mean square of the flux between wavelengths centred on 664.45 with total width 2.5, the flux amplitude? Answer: 13.0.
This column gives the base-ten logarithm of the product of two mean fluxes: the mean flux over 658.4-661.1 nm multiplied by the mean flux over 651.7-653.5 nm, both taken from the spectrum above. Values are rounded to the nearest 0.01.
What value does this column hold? 2.27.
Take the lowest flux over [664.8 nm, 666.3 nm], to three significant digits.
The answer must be 12.7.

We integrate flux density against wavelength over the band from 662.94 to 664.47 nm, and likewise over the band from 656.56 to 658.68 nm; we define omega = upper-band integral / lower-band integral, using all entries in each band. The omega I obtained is 0.69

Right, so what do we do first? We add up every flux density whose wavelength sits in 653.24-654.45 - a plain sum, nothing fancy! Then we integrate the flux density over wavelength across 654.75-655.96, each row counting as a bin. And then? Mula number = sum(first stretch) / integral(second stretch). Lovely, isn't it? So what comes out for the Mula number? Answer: 3.43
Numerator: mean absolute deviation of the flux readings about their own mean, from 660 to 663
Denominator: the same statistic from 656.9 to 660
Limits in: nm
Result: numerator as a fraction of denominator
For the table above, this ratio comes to 0.7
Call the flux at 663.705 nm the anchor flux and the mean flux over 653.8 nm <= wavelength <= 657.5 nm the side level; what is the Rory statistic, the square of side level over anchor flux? 1.07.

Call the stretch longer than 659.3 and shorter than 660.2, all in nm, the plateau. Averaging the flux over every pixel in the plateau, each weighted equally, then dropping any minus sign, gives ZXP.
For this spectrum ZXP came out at 13.4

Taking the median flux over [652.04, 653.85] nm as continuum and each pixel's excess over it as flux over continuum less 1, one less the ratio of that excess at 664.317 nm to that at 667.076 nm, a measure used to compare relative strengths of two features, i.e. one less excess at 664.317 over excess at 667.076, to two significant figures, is -4.7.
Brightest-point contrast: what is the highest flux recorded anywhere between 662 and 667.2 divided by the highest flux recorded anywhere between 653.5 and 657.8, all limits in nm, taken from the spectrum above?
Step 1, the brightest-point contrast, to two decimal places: 0.99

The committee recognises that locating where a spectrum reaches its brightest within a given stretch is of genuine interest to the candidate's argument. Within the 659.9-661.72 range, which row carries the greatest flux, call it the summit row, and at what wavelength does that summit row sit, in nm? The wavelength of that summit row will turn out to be 661.569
